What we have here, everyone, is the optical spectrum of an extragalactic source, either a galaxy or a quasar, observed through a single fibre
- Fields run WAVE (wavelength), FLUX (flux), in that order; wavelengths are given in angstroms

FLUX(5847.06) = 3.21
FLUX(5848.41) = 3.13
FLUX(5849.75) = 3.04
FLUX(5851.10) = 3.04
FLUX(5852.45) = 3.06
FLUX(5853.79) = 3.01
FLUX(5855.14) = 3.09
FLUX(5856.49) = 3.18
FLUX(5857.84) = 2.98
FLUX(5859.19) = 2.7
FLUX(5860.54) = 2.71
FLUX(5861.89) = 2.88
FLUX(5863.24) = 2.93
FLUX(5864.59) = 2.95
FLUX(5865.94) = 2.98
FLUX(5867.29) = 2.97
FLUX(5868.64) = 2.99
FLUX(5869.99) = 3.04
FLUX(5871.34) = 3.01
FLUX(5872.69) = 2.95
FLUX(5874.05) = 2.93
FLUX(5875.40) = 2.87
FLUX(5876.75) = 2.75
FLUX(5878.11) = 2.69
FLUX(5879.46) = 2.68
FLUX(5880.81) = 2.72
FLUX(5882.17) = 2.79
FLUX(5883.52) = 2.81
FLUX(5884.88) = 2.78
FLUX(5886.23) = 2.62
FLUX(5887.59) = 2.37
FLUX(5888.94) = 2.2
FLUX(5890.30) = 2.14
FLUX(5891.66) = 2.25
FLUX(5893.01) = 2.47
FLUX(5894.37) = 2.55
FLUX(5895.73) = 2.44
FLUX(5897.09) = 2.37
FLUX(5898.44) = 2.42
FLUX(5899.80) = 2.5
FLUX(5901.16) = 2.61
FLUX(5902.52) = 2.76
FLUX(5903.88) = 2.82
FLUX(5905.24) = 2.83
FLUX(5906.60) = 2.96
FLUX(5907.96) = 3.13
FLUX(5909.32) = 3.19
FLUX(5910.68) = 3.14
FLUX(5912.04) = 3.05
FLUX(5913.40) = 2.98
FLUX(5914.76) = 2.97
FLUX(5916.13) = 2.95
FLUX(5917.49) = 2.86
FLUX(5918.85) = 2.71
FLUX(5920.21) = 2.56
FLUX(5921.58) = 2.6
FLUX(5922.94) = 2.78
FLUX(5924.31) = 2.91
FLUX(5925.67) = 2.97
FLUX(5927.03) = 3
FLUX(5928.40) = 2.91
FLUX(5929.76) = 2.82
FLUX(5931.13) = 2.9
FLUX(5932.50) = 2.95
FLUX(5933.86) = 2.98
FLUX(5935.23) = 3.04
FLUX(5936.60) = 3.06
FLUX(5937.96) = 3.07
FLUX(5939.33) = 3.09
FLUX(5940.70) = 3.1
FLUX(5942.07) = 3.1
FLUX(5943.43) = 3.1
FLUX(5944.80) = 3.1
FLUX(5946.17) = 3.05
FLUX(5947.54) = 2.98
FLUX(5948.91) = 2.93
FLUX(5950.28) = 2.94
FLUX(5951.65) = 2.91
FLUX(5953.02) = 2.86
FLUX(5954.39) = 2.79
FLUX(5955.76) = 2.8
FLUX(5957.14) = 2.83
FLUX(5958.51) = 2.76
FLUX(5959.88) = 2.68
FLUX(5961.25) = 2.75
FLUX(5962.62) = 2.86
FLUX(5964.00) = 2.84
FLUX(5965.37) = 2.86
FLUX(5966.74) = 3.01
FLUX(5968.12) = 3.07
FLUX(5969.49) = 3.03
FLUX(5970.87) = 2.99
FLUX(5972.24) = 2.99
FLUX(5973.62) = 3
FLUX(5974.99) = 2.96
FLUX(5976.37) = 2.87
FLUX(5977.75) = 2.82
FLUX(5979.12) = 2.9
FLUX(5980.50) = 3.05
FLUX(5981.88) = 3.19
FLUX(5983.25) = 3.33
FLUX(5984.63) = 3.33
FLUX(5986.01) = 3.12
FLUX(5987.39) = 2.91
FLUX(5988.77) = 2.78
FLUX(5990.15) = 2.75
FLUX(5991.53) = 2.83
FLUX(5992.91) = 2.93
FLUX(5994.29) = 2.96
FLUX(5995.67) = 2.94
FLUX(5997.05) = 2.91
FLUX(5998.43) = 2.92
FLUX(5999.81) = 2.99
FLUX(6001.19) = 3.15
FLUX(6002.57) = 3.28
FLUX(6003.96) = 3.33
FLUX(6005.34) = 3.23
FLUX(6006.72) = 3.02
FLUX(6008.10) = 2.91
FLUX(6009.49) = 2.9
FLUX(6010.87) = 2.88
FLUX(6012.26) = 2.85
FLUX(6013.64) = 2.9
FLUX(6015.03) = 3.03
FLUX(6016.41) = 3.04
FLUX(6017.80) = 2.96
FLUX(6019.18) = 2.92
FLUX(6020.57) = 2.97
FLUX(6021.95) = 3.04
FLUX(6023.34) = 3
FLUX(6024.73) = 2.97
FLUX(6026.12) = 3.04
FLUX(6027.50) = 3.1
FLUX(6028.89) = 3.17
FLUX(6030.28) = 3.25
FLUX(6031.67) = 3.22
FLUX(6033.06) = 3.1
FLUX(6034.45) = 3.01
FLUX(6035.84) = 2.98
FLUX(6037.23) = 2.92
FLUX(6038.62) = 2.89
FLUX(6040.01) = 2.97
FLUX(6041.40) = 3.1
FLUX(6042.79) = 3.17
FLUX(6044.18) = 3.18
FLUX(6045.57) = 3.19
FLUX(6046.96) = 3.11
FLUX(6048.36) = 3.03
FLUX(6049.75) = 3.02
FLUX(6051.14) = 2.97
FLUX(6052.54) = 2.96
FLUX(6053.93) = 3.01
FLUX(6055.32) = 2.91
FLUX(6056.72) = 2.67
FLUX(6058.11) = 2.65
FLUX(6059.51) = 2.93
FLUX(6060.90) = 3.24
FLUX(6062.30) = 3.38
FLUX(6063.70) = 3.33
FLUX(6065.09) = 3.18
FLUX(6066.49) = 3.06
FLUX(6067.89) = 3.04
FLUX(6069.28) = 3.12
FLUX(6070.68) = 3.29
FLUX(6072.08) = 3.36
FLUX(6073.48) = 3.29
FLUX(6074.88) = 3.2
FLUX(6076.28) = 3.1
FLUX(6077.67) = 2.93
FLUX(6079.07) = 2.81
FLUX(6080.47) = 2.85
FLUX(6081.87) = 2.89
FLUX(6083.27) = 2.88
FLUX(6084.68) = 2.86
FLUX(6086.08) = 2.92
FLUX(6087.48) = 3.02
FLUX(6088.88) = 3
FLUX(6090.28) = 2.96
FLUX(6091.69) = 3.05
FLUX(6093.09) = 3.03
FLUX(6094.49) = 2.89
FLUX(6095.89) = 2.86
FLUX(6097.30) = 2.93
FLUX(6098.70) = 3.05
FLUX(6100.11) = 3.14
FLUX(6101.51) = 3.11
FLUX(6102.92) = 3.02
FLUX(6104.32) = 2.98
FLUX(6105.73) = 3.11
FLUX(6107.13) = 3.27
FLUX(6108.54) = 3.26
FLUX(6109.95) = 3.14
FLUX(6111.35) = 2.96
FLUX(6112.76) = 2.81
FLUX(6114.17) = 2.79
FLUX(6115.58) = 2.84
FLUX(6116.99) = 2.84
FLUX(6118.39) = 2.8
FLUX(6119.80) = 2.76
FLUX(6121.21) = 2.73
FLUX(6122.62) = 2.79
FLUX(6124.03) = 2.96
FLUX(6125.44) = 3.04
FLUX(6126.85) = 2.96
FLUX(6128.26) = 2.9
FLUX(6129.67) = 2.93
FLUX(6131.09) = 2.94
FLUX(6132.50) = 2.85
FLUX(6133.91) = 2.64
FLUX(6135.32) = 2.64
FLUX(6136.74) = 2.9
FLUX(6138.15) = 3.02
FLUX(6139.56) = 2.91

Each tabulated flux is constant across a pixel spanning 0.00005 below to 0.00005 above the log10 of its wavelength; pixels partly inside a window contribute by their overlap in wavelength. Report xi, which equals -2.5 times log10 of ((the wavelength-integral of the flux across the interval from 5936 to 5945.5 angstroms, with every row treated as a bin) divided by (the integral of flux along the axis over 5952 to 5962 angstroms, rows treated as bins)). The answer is -0.06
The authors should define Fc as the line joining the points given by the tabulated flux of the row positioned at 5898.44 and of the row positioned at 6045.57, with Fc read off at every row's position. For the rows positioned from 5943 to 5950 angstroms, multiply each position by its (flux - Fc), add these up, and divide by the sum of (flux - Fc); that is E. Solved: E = 5945.8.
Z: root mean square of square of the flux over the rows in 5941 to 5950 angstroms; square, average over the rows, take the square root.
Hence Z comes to 9.3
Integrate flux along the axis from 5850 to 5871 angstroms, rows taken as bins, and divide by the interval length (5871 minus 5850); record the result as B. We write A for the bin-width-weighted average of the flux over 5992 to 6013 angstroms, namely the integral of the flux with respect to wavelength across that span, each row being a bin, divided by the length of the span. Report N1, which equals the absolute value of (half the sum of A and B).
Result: 2.99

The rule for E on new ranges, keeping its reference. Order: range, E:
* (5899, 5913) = 5907.6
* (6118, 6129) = 6123.1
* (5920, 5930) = 5926.1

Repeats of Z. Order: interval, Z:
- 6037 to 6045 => 9.3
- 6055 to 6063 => 9.0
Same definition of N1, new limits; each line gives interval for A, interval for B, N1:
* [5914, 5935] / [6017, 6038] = 2.95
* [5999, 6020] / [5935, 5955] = 3.02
